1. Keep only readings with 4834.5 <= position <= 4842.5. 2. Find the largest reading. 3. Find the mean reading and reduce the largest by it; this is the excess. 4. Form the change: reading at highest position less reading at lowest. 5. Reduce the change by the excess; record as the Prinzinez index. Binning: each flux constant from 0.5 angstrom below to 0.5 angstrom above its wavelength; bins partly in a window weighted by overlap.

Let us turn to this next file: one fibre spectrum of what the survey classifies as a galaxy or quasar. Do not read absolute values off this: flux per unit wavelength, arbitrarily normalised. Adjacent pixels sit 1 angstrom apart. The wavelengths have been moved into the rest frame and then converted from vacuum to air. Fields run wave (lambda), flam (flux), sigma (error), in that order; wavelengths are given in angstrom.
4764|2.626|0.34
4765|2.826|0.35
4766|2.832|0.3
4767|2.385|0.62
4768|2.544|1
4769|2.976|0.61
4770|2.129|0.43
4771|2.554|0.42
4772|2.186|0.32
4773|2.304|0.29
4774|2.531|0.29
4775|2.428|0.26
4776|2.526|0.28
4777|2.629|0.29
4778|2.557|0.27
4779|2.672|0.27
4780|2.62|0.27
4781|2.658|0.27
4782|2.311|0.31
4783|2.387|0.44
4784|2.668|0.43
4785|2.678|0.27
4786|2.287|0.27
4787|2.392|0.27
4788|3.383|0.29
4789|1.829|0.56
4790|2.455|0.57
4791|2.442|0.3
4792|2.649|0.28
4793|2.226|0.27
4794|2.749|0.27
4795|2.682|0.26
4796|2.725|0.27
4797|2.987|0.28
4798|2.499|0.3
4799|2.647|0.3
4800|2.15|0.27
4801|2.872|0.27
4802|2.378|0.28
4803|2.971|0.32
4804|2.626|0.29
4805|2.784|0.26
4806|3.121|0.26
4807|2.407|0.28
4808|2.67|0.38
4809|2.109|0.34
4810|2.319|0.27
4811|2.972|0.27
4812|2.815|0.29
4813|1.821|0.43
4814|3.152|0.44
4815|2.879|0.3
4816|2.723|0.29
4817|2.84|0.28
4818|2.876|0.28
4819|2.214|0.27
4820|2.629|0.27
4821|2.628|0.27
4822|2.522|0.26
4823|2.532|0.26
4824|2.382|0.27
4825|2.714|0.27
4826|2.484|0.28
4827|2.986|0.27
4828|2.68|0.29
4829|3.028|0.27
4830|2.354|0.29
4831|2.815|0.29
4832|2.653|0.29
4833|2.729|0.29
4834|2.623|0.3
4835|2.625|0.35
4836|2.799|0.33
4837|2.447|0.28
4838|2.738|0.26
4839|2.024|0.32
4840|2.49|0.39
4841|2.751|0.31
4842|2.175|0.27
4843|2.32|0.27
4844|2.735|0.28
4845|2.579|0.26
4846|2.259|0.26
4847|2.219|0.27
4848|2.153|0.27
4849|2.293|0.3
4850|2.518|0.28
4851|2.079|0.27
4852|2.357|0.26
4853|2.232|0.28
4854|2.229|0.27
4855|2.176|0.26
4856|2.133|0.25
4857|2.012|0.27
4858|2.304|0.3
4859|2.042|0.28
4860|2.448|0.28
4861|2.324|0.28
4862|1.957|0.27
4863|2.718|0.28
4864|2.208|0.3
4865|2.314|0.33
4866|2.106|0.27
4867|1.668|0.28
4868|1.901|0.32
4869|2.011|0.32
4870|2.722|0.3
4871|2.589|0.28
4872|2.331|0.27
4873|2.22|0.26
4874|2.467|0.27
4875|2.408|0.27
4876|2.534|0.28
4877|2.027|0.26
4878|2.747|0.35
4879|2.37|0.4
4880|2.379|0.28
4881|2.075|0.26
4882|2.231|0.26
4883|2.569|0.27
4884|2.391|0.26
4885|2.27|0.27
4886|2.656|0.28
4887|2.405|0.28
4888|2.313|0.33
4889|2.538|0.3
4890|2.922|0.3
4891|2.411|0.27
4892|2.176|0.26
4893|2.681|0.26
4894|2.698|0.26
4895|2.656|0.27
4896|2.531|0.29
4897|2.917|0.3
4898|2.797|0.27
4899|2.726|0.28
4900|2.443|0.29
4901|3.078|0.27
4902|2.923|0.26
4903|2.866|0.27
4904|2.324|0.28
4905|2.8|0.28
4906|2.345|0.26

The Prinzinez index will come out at -0.74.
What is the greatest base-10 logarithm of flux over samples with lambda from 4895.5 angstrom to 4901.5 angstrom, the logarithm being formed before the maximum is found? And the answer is 0.49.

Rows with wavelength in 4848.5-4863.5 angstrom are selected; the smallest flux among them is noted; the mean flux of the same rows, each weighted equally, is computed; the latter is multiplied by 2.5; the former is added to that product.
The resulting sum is 7.6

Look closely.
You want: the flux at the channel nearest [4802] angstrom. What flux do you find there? 2.378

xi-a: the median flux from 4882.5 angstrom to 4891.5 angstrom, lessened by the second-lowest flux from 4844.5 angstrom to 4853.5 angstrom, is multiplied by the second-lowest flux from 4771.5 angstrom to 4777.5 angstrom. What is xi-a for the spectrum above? 0.6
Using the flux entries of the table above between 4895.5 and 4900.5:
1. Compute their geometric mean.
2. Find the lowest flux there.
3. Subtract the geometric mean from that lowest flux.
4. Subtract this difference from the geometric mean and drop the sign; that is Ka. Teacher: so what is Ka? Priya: 2.91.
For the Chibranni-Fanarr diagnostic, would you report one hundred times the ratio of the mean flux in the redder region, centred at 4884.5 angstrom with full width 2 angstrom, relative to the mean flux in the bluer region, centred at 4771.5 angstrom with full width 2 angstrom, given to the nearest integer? 98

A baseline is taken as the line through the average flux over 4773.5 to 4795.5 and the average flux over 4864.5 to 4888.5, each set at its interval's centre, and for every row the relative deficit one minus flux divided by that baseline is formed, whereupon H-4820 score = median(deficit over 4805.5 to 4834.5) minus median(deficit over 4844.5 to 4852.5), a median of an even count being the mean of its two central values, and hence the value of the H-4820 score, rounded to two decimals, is -0.14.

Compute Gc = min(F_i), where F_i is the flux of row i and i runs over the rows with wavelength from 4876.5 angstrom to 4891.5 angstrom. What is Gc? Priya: 2.027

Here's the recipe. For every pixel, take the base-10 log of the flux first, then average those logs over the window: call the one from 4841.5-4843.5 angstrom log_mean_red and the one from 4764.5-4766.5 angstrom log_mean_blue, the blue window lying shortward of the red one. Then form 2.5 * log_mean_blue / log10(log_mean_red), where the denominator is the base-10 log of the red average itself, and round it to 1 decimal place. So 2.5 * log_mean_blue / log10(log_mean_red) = -2.5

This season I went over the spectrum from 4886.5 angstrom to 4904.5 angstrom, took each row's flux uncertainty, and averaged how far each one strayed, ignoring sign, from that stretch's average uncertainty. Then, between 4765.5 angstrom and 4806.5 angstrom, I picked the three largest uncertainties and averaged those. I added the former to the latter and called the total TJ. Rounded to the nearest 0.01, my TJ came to 0.76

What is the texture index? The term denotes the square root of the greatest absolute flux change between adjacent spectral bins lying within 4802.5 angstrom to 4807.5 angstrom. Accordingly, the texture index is 0.84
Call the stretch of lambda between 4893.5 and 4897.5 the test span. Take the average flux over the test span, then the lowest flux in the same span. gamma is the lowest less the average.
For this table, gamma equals -0.17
